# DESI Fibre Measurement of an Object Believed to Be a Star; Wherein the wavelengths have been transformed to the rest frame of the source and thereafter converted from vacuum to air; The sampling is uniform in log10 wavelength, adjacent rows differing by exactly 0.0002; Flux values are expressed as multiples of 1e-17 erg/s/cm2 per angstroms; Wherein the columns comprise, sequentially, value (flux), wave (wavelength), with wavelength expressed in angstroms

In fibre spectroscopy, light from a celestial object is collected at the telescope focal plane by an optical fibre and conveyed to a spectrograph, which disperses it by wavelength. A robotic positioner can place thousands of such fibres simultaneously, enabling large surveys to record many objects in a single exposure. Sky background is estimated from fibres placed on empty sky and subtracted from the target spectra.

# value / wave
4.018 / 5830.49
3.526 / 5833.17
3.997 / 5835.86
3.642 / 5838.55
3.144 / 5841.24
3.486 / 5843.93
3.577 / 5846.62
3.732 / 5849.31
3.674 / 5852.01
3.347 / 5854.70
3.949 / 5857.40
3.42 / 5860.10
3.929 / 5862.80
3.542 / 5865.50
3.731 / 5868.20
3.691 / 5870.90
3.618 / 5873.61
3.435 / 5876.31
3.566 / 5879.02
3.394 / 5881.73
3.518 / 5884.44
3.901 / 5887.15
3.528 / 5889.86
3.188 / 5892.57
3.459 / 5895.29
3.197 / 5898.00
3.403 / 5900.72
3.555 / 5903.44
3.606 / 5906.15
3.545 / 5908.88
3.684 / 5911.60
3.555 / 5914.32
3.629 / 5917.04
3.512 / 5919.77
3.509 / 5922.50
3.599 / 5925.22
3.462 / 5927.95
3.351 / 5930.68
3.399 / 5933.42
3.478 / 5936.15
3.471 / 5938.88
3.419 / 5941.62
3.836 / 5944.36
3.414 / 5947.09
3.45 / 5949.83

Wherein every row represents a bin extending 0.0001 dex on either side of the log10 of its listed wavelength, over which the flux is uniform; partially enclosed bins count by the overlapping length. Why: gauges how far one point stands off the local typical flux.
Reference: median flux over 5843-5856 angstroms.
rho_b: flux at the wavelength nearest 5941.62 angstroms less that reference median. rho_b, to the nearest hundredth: -0.16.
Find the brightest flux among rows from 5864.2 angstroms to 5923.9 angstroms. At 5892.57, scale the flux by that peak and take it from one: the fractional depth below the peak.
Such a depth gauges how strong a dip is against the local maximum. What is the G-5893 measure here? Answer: 0.183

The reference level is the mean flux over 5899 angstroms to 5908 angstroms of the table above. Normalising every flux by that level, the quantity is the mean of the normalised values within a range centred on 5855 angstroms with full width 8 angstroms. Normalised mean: 1.04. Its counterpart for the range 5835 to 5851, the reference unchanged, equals 1.02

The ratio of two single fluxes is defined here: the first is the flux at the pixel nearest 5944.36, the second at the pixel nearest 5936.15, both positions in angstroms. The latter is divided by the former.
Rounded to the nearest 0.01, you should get 0.91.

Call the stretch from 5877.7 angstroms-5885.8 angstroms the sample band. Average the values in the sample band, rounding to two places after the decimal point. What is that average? 3.49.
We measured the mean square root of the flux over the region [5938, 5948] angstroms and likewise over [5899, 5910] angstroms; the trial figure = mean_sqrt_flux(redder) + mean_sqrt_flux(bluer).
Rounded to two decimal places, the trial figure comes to 3.76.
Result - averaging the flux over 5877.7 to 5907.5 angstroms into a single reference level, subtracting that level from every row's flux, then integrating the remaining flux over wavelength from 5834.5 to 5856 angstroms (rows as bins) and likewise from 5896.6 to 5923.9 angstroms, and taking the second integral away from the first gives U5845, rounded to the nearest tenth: 1.0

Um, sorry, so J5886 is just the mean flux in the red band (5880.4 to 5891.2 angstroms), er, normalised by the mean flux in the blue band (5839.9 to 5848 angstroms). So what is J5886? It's 1.05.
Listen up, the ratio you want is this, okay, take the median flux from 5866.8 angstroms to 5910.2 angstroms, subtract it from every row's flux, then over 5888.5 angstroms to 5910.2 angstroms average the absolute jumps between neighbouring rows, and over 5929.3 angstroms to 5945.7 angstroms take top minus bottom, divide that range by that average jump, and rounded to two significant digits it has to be 2.5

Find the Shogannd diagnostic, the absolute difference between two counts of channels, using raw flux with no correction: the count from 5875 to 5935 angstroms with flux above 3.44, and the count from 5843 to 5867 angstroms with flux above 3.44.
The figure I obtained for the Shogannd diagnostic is 8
